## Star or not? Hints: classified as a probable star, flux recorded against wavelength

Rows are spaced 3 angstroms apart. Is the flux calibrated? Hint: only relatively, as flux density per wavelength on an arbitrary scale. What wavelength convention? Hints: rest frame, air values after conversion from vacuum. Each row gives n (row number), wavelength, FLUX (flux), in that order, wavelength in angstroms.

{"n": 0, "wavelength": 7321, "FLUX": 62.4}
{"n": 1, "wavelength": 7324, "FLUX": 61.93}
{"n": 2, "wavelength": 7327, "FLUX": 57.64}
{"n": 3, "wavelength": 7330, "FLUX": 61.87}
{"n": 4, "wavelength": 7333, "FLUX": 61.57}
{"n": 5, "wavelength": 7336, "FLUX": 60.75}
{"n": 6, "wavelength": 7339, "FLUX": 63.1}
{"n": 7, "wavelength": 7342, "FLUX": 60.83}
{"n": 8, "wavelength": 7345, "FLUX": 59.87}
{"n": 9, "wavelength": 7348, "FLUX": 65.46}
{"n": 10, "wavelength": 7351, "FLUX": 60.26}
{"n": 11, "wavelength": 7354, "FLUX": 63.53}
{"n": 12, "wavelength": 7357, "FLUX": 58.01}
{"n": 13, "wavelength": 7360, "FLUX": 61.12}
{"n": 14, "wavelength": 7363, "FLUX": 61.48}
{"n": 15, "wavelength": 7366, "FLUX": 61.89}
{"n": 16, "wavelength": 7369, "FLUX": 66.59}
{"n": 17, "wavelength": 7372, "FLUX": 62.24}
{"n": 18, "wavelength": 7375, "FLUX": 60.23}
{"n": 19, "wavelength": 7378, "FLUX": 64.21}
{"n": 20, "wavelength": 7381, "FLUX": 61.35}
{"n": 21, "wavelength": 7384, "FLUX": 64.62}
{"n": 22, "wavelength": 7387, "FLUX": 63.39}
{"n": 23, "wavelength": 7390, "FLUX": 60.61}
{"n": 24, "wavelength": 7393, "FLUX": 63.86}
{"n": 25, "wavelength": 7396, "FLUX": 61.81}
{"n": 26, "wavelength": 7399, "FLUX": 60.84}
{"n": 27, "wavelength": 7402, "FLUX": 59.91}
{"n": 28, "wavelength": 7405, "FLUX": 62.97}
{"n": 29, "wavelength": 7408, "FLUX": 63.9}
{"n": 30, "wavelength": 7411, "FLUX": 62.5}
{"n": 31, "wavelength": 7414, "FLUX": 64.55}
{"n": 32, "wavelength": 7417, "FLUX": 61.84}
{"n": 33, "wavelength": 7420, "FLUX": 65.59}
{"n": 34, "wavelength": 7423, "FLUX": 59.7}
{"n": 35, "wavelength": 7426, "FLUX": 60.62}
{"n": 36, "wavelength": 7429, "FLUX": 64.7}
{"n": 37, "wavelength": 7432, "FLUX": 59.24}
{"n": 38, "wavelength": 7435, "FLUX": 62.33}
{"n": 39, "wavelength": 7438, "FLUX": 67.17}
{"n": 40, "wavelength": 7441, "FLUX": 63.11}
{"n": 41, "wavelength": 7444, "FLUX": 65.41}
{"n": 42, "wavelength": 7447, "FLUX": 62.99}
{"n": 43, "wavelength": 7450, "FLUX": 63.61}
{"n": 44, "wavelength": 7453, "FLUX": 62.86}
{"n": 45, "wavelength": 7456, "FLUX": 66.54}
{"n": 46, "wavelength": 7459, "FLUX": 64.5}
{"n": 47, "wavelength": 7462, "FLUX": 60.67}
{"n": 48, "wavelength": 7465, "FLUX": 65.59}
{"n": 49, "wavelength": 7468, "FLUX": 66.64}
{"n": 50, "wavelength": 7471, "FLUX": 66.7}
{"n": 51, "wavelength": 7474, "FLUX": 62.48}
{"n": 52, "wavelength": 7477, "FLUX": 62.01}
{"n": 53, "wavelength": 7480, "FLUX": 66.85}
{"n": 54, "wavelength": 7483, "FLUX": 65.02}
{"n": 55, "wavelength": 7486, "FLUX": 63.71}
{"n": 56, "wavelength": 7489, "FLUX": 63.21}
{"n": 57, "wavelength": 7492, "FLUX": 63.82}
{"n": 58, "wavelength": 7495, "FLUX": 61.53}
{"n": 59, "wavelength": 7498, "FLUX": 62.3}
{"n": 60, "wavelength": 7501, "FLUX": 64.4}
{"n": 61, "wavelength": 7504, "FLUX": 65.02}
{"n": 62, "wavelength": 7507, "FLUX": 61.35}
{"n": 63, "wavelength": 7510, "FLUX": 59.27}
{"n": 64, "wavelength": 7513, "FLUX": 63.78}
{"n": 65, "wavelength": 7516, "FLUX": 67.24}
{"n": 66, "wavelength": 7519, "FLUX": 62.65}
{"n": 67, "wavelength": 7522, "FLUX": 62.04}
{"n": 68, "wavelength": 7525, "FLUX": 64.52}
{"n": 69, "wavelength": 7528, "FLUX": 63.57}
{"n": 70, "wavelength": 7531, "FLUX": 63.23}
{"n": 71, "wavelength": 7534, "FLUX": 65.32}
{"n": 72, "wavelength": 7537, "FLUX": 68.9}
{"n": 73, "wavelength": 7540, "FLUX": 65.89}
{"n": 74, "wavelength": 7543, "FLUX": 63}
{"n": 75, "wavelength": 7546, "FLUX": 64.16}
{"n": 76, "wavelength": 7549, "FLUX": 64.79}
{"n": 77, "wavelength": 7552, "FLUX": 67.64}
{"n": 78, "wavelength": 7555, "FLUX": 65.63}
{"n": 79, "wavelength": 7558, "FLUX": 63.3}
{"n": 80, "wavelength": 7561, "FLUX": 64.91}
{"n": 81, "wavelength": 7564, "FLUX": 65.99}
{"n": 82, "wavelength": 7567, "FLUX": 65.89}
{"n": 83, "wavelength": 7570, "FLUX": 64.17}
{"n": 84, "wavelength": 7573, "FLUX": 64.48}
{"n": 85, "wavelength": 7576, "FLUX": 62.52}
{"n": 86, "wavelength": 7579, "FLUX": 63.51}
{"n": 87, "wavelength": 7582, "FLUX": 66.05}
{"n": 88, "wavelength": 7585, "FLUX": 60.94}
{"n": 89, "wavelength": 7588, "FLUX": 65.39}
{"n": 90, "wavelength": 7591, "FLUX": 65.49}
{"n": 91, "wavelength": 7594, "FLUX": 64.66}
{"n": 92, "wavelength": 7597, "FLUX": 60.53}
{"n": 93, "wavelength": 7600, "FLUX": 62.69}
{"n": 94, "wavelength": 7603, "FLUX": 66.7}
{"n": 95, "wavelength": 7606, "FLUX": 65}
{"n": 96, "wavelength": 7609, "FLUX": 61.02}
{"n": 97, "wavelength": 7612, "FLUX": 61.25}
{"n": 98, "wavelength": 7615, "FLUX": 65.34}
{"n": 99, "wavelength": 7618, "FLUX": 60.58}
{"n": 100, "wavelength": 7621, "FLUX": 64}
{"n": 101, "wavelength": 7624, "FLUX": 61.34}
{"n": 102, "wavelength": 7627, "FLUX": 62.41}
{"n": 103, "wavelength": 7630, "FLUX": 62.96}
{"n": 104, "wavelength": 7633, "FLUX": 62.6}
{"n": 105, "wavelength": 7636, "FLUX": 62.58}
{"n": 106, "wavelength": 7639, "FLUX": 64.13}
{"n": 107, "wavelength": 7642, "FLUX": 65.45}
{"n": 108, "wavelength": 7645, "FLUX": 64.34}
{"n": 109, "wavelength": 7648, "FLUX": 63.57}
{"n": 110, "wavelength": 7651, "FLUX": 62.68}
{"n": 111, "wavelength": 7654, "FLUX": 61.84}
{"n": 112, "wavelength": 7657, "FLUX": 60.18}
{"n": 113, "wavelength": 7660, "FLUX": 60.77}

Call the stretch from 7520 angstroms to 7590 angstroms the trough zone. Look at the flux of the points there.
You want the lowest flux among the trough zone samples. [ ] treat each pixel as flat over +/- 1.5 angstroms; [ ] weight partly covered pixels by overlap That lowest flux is 60.94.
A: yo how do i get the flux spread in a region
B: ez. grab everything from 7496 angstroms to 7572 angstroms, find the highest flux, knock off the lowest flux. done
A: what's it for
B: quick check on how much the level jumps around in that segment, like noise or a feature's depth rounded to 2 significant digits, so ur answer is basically 9.6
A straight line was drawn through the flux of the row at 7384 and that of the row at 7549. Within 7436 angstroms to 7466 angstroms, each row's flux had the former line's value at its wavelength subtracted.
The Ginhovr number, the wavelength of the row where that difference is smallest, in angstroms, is 7462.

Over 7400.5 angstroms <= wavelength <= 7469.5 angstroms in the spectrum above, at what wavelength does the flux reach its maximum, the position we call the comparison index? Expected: 7438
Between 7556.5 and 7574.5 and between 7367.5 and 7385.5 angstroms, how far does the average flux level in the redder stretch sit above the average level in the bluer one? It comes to 1.6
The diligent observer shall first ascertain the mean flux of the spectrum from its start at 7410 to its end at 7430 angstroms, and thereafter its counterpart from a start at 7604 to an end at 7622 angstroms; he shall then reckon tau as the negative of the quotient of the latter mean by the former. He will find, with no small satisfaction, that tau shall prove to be -1.00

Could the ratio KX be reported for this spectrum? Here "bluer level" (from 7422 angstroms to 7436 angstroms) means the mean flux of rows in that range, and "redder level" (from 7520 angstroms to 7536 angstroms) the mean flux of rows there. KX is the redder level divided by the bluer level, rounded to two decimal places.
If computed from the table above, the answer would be 1.04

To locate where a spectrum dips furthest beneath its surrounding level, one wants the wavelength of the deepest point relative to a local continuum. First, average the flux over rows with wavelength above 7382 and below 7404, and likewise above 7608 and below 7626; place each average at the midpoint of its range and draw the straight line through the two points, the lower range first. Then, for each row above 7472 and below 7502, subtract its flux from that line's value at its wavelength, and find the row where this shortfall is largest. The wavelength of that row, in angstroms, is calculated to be 7495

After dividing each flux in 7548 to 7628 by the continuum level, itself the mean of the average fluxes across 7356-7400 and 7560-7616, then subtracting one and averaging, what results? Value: 0.013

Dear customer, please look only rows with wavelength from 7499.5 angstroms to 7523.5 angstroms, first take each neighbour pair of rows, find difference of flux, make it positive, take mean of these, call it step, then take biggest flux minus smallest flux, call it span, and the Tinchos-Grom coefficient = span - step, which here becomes 5.2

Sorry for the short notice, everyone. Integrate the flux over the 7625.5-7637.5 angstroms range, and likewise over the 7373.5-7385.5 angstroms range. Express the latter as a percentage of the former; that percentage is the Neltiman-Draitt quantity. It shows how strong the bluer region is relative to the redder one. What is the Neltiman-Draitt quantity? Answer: 100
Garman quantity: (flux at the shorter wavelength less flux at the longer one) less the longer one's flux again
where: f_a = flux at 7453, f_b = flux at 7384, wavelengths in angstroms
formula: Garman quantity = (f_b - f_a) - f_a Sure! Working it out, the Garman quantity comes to -61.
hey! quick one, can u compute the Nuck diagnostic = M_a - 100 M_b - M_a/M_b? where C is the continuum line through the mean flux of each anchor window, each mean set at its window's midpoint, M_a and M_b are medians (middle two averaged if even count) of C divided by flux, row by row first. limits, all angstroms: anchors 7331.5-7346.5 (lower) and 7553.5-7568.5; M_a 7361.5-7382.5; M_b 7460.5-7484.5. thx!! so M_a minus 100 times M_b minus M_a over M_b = -97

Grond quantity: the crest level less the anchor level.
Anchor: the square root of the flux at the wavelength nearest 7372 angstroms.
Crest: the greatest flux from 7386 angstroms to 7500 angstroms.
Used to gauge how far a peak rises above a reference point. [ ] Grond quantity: 59.3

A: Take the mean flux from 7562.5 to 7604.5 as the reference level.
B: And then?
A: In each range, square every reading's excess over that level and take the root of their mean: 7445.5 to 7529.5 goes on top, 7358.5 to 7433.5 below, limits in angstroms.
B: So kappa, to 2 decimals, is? 0.76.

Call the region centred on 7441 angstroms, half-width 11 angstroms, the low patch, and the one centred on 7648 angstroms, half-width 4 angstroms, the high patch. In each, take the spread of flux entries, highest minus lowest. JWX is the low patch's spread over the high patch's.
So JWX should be 4.8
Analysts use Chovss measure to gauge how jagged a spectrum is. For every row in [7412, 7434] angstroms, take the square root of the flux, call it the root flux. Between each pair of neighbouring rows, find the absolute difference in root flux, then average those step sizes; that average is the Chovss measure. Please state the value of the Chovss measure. 0.240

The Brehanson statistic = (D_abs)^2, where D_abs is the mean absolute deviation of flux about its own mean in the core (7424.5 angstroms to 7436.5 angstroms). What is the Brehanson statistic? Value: 3.2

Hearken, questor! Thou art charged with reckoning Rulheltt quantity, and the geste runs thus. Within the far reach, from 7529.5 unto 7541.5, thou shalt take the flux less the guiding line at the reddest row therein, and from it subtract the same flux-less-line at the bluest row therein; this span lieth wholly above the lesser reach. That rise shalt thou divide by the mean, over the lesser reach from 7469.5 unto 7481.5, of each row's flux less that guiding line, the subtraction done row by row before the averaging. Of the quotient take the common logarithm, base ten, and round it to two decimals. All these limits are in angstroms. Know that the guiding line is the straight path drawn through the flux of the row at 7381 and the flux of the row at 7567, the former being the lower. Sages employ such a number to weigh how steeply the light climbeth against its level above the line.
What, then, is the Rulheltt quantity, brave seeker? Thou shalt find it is 0.46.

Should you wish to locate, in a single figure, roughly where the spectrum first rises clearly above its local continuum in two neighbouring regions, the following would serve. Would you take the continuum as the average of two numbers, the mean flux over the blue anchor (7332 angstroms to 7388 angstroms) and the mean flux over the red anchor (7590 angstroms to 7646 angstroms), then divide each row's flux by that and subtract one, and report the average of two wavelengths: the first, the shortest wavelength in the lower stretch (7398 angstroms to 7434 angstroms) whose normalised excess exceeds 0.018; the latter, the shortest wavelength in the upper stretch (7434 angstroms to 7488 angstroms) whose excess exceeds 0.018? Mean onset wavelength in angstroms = 7423.0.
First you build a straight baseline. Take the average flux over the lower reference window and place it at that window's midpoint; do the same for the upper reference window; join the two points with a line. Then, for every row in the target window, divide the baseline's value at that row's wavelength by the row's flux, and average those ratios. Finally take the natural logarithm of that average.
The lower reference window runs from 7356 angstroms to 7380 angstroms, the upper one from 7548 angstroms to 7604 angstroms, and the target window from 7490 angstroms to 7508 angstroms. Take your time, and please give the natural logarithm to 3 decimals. 0.008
